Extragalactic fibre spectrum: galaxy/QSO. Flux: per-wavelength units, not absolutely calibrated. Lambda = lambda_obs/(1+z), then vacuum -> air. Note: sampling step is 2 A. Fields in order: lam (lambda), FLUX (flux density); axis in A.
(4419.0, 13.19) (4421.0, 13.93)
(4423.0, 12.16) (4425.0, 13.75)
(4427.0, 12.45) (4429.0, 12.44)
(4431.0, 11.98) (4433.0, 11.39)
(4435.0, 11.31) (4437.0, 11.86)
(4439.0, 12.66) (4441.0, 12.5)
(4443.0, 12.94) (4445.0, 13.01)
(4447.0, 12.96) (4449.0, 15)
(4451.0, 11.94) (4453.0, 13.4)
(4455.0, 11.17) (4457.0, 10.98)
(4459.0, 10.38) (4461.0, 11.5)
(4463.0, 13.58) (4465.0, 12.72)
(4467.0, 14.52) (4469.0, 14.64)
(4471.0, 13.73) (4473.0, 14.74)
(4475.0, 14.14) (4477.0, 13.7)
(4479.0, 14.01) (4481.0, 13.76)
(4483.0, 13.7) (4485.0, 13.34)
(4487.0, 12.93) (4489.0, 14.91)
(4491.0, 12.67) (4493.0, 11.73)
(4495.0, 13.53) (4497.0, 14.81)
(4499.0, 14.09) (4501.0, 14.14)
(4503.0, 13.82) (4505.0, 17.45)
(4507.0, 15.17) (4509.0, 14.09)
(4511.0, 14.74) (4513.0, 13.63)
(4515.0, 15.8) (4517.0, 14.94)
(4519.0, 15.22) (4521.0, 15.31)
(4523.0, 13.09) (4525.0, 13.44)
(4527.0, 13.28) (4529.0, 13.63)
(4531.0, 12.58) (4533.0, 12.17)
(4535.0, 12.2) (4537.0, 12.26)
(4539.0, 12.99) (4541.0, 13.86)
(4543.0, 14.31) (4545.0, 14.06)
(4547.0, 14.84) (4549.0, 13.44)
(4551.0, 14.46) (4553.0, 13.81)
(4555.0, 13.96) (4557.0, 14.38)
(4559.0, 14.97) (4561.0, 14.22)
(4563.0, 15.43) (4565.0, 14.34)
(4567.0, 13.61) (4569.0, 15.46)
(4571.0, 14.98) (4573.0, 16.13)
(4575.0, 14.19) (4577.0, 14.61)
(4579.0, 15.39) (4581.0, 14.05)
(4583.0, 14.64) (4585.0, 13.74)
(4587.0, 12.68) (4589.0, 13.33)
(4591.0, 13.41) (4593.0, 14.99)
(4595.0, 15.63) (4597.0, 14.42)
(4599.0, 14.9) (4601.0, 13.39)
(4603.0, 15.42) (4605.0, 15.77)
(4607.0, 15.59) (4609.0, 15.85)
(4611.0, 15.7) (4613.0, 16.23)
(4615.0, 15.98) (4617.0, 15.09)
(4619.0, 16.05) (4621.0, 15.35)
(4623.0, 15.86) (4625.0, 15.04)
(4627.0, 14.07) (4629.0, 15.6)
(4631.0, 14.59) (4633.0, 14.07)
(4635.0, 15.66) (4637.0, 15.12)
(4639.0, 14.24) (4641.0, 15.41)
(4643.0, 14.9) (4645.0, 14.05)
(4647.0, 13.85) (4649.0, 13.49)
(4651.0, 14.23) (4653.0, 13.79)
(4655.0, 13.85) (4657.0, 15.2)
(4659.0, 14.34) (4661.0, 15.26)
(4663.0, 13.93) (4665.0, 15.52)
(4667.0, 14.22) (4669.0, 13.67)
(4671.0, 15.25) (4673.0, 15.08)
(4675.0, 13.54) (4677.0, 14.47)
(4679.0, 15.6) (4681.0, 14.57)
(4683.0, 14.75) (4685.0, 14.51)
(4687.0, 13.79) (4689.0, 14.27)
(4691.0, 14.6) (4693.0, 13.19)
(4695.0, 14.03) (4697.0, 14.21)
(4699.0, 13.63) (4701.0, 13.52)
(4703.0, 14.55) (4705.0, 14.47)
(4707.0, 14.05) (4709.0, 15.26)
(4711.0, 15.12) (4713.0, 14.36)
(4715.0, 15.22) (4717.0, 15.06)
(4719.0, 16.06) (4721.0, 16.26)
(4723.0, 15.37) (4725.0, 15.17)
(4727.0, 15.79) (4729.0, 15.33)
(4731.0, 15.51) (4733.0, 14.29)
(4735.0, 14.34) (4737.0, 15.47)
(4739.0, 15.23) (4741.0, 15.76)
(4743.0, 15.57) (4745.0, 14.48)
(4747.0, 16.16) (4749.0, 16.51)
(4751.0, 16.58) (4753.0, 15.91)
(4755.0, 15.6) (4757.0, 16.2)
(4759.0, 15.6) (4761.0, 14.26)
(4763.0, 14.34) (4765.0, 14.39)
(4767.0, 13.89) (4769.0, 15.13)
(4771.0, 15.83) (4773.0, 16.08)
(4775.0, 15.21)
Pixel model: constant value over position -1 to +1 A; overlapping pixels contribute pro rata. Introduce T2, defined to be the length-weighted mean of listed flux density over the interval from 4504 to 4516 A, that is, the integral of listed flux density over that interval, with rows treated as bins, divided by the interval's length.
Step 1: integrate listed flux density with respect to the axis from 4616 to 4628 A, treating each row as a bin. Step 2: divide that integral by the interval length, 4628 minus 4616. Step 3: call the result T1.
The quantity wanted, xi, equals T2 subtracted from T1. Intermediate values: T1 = 15.2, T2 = 15.1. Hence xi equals 0.10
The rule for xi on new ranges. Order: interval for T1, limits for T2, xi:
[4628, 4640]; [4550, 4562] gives 0.58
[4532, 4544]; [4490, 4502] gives -0.53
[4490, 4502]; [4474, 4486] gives -0.28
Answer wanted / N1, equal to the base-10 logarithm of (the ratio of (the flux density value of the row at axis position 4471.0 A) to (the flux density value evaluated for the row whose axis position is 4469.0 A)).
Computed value -0.03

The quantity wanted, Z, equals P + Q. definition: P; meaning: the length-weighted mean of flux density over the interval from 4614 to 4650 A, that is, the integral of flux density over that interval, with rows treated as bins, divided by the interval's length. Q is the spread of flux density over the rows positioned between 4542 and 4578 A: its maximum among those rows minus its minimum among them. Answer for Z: 17.6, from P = 14.9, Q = 2.7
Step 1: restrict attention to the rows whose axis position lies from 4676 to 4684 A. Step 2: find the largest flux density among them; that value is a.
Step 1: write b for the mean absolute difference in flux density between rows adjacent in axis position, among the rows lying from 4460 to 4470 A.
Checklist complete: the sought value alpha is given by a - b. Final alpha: 14.4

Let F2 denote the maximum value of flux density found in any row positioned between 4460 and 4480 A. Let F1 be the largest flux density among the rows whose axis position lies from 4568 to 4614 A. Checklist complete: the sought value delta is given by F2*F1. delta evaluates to 239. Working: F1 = 16.23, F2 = 14.74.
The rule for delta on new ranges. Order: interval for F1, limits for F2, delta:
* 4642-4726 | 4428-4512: 284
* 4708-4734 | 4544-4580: 262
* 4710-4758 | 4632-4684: 260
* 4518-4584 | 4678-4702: 252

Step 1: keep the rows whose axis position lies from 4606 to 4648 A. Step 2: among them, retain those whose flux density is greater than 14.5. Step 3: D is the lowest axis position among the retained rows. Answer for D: 4607.0 A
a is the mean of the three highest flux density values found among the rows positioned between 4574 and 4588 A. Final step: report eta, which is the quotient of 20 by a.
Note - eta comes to 1.34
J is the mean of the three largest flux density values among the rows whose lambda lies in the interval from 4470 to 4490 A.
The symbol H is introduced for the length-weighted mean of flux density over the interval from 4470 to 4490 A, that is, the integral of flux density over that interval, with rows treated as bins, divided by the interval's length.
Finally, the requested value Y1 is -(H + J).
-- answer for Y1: -28.5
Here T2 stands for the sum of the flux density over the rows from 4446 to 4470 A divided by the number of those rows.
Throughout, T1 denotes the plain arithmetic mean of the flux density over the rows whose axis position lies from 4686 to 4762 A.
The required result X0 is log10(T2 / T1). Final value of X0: -0.072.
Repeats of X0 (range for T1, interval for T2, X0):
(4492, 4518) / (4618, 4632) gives 0.022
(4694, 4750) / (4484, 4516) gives -0.025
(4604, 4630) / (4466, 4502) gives -0.051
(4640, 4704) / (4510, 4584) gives -0.005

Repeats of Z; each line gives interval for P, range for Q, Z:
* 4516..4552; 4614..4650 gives 16.2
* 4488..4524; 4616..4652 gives 17.0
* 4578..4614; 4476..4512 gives 20.4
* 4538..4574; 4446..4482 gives 19.0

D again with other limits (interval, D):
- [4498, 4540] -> 4505.0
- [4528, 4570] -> 4547.0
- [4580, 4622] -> 4583.0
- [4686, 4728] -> 4691.0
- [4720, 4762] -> 4721.0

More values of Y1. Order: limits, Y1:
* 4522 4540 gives -26.3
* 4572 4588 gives -29.8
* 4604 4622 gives -31.8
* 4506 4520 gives -30.2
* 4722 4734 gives -30.8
